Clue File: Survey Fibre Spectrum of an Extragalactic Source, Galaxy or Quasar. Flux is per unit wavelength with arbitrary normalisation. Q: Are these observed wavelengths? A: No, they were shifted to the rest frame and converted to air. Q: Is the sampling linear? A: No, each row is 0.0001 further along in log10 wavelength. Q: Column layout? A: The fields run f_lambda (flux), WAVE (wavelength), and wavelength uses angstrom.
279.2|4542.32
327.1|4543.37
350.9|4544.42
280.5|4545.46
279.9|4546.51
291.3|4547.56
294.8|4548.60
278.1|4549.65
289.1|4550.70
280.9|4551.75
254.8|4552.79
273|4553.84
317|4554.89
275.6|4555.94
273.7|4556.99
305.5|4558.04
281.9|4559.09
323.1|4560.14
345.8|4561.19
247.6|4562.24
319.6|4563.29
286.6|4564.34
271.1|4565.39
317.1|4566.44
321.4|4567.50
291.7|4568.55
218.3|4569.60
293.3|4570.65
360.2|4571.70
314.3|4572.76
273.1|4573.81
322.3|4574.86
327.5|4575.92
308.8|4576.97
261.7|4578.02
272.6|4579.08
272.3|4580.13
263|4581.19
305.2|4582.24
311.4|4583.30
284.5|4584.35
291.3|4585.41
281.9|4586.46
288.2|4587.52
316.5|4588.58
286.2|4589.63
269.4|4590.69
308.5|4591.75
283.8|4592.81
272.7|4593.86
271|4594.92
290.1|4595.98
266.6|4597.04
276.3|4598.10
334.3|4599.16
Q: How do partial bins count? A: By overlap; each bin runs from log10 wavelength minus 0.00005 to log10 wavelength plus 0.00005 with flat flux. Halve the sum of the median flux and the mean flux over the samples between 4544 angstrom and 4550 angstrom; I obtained 291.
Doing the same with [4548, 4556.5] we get 281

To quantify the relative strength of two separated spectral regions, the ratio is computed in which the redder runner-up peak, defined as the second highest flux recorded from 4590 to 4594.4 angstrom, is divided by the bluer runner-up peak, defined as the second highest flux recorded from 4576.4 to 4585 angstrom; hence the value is 0.92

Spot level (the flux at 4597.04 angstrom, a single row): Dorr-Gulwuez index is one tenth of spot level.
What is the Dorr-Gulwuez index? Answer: 27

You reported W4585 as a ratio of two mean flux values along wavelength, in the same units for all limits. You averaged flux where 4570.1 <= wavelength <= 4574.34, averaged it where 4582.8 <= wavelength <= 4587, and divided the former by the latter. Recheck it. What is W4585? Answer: 1.06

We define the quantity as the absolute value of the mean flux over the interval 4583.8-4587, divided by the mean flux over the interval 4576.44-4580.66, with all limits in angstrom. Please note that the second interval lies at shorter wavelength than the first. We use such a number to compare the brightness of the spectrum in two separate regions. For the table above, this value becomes 1.03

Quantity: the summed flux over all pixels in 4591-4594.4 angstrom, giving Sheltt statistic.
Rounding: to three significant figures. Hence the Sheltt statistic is 865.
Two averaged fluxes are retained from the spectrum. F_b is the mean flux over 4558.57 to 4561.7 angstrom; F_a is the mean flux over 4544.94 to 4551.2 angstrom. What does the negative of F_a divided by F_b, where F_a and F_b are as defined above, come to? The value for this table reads -0.90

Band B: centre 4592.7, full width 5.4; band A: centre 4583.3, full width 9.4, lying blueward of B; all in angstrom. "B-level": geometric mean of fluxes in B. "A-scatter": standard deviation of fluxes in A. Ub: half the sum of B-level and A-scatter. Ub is 148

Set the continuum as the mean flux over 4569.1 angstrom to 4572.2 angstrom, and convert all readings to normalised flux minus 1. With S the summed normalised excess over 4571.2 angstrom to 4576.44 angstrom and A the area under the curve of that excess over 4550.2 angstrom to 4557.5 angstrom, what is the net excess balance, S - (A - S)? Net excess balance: 1.2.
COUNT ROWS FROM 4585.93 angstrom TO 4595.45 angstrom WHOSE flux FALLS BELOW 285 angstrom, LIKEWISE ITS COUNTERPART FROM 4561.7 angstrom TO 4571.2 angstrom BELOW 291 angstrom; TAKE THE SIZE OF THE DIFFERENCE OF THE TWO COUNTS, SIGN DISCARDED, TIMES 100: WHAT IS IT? 100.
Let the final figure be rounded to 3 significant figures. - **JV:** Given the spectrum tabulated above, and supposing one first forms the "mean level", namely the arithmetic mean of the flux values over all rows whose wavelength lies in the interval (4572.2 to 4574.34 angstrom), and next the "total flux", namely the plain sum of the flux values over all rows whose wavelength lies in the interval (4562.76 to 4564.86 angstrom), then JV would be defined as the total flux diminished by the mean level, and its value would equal 312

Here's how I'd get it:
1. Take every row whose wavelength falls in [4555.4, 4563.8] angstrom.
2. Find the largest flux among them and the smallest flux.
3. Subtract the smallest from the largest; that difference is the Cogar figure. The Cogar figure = 98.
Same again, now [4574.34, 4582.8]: 66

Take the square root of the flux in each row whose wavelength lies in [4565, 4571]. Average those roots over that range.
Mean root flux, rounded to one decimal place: 16.9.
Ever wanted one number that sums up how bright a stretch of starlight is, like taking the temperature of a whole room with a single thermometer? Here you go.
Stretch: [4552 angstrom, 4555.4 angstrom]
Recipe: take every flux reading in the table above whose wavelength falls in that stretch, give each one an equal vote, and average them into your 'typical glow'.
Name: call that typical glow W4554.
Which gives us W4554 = 282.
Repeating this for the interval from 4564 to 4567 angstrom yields 292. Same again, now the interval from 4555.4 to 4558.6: 285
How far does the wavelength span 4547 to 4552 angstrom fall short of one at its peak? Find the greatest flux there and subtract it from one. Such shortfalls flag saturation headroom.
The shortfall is -294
